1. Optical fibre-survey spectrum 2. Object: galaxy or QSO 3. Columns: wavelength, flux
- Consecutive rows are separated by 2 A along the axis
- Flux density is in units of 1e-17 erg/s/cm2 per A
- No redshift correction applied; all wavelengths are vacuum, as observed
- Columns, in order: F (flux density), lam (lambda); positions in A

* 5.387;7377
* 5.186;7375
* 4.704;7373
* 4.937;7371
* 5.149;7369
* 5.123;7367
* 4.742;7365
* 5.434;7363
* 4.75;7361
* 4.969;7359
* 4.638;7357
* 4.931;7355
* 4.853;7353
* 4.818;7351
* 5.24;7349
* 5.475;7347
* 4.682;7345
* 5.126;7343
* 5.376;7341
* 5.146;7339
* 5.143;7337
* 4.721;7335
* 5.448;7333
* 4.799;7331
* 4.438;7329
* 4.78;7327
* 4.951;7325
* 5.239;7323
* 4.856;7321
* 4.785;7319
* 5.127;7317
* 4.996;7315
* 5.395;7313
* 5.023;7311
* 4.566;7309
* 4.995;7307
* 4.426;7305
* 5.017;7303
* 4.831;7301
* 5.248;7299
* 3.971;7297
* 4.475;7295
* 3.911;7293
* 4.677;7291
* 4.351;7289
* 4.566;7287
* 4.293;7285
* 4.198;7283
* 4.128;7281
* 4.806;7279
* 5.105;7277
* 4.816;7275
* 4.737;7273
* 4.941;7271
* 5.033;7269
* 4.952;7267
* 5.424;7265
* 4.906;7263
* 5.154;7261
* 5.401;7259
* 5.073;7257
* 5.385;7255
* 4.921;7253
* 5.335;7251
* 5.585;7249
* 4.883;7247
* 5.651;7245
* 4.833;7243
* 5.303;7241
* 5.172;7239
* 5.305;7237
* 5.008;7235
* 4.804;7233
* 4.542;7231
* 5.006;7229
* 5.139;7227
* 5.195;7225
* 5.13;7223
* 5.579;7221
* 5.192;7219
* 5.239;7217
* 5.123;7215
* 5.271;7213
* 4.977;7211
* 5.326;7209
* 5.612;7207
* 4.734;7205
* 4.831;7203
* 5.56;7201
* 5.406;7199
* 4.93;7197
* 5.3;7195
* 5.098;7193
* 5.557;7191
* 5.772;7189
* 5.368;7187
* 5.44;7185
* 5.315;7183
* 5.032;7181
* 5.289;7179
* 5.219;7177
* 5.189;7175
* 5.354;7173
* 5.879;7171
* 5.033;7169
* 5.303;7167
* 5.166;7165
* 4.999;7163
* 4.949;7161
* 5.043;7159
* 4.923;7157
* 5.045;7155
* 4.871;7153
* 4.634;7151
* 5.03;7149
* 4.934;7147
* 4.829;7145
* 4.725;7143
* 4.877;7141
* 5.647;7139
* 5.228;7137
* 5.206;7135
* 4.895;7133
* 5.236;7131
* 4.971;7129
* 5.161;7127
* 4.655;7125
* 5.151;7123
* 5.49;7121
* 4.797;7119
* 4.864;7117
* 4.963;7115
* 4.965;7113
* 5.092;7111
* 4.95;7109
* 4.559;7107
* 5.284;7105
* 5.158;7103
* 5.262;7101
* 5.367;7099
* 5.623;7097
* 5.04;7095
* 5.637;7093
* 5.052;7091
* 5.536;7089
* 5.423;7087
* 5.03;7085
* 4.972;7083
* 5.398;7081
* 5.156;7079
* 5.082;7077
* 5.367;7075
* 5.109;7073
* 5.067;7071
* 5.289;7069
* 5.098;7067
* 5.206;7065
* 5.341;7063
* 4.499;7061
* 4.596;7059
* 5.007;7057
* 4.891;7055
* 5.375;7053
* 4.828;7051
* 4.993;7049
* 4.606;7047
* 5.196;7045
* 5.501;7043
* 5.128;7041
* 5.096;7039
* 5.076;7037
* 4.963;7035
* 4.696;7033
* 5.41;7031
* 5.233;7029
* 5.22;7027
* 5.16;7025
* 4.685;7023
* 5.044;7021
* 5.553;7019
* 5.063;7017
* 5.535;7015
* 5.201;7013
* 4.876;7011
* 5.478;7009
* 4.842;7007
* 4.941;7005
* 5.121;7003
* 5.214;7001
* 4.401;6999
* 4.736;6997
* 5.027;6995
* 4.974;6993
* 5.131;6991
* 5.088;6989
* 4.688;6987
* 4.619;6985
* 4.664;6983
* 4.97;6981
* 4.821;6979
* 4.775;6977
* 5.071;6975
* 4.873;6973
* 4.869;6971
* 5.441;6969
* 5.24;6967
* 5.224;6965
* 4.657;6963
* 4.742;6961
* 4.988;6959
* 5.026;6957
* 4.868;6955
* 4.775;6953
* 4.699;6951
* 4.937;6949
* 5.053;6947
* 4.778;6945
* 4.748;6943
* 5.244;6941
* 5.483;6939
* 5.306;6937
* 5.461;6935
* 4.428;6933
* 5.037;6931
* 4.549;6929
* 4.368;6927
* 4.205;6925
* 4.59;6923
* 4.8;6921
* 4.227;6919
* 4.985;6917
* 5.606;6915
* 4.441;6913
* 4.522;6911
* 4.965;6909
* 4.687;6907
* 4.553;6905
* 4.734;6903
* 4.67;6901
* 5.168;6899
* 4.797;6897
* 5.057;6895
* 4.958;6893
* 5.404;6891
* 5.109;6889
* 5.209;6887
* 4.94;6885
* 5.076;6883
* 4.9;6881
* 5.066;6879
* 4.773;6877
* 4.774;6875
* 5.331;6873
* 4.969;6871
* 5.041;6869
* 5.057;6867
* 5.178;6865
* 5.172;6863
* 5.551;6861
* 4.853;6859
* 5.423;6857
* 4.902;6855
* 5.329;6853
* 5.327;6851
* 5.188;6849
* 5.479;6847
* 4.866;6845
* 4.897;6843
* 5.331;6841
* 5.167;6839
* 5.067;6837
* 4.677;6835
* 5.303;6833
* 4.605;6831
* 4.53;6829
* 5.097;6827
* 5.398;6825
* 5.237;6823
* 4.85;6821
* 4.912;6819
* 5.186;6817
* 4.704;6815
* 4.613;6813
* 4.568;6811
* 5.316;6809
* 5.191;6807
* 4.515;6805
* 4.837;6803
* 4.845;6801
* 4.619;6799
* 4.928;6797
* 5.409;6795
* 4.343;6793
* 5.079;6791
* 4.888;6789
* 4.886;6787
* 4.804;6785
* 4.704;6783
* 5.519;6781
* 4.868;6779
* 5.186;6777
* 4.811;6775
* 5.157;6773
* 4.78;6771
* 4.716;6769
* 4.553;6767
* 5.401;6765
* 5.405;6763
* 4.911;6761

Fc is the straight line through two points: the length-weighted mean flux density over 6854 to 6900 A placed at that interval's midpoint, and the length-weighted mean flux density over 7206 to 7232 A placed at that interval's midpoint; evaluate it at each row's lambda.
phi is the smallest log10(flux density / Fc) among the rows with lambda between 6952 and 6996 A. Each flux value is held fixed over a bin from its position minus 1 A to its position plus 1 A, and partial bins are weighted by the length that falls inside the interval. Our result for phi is -0.044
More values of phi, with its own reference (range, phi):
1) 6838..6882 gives -0.027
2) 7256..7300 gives -0.124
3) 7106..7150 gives -0.053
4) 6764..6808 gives -0.065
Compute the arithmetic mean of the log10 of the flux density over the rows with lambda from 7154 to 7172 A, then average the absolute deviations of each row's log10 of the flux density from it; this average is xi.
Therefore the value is 0.016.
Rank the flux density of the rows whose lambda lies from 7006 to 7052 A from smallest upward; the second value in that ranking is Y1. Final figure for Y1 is 4.685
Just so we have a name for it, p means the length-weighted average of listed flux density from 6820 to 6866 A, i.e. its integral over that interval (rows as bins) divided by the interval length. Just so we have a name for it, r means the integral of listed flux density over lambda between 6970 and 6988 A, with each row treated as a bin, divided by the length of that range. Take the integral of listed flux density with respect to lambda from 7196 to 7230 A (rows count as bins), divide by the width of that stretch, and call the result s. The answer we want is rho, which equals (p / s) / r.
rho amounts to 0.204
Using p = 5.11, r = 4.82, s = 5.19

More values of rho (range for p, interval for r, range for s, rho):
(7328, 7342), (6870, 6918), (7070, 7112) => 0.195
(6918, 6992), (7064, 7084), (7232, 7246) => 0.183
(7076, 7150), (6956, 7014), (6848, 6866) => 0.198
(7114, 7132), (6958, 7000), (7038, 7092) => 0.201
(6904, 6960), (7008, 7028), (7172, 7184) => 0.178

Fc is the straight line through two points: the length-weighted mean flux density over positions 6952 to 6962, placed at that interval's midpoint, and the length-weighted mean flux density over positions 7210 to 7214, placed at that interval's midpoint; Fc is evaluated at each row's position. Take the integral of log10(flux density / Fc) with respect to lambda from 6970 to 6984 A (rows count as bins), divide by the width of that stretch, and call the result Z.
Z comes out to -0.003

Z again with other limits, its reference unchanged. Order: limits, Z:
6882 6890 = 0.024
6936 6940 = 0.045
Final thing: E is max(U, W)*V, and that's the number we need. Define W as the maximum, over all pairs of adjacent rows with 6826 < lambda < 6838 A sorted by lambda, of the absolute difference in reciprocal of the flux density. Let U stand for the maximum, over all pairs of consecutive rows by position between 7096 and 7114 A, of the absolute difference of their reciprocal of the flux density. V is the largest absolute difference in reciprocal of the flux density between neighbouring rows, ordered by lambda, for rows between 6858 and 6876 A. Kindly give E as 0.0008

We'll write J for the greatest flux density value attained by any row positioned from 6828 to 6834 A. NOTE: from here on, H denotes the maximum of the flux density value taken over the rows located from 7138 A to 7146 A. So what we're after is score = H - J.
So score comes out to 0.3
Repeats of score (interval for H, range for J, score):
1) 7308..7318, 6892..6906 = 0.2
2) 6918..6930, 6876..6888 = -0.4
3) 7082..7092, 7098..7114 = 0.2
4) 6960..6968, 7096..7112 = -0.4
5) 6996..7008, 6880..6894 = -0.2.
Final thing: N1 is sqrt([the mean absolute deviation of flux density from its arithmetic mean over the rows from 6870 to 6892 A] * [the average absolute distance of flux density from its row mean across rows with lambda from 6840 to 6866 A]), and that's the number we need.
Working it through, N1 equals 0.180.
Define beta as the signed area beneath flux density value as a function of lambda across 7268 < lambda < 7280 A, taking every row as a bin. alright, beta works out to 59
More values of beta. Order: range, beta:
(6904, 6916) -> 58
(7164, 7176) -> 64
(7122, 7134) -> 60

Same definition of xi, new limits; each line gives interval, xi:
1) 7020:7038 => 0.016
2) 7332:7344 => 0.014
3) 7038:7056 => 0.018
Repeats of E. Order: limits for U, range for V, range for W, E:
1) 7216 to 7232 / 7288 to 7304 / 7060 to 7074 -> 0.0021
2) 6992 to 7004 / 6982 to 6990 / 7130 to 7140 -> 0.0006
